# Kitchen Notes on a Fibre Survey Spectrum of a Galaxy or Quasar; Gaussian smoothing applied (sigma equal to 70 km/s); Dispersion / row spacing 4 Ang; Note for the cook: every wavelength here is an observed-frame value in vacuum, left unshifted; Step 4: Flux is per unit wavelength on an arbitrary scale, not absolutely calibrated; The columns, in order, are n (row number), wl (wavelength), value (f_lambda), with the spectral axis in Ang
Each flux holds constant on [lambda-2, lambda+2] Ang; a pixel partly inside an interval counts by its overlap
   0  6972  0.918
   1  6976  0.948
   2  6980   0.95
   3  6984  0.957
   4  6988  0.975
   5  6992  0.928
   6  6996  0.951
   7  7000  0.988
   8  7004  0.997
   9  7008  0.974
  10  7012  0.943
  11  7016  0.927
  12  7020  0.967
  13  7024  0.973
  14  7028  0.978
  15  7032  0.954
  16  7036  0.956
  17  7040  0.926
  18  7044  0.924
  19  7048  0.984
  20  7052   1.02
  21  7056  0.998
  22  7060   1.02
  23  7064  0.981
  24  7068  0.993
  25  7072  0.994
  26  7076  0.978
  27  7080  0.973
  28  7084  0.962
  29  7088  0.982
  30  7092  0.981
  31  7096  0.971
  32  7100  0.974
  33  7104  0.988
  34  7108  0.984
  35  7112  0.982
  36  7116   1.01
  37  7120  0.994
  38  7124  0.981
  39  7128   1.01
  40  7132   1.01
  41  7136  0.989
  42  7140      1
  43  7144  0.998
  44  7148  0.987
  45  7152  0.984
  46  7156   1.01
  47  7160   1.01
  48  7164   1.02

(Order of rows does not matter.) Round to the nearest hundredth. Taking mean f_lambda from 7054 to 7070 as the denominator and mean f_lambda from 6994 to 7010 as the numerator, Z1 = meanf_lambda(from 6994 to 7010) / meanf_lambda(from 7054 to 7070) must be 0.98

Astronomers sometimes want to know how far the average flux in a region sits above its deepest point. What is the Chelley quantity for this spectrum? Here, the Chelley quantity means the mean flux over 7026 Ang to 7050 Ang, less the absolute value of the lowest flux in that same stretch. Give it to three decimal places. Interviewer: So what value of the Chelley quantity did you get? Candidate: 0.030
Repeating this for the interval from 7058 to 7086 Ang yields 0.024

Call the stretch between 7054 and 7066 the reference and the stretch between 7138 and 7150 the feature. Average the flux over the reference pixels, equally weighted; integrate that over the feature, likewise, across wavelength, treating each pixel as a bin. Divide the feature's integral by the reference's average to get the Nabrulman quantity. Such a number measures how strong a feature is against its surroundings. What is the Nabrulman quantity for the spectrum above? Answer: 11.9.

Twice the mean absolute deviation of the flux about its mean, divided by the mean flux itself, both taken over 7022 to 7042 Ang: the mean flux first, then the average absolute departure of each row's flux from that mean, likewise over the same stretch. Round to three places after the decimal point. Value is 0.030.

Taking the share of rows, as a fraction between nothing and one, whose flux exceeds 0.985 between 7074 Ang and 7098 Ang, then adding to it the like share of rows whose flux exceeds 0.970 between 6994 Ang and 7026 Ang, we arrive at 0.50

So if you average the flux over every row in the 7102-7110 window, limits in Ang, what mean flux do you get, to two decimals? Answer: 0.99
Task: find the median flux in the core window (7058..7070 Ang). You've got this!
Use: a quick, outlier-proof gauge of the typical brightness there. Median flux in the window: 0.993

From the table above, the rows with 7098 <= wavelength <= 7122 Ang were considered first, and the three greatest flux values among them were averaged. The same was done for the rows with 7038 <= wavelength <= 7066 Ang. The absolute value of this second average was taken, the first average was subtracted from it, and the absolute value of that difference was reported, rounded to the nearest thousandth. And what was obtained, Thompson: 0.015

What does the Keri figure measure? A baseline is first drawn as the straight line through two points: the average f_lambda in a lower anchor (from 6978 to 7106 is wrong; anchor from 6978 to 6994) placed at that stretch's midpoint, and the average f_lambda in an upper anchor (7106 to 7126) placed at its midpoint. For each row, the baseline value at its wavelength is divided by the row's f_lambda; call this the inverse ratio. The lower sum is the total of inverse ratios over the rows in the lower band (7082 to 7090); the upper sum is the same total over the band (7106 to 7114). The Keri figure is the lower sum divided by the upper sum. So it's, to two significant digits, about 1.0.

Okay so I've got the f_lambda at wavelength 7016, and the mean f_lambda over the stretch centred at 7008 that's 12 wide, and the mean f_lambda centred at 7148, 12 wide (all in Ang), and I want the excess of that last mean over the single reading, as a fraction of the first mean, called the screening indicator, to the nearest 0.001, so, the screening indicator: 0.065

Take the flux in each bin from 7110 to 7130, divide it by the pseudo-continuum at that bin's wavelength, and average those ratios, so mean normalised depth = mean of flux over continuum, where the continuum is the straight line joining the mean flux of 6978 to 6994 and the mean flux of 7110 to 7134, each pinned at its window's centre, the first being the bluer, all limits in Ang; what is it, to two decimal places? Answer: 1.00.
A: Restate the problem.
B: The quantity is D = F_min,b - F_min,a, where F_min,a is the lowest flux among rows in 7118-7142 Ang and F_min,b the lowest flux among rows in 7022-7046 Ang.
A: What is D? -0.057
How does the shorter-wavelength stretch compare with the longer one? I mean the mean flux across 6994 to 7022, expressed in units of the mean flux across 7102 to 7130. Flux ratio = 0.97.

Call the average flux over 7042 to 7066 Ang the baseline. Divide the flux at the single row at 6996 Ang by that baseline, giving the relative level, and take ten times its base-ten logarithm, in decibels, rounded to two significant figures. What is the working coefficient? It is -0.17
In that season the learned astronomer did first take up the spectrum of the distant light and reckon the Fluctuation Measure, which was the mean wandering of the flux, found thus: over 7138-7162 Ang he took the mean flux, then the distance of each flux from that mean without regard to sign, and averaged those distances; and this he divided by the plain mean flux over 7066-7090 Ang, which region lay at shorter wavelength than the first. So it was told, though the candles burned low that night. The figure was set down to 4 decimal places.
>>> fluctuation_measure 0.0087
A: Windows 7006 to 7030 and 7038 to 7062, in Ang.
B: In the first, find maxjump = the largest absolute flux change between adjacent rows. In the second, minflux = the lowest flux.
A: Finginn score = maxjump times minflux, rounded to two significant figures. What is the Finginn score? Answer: 0.037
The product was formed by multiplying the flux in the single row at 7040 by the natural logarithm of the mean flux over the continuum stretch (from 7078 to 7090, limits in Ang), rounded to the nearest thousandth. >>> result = -0.026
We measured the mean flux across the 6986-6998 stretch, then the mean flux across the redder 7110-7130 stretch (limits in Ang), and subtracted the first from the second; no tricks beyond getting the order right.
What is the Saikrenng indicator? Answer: 0.044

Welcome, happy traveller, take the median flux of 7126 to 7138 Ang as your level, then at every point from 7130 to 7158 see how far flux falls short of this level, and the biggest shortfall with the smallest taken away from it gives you 0.026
